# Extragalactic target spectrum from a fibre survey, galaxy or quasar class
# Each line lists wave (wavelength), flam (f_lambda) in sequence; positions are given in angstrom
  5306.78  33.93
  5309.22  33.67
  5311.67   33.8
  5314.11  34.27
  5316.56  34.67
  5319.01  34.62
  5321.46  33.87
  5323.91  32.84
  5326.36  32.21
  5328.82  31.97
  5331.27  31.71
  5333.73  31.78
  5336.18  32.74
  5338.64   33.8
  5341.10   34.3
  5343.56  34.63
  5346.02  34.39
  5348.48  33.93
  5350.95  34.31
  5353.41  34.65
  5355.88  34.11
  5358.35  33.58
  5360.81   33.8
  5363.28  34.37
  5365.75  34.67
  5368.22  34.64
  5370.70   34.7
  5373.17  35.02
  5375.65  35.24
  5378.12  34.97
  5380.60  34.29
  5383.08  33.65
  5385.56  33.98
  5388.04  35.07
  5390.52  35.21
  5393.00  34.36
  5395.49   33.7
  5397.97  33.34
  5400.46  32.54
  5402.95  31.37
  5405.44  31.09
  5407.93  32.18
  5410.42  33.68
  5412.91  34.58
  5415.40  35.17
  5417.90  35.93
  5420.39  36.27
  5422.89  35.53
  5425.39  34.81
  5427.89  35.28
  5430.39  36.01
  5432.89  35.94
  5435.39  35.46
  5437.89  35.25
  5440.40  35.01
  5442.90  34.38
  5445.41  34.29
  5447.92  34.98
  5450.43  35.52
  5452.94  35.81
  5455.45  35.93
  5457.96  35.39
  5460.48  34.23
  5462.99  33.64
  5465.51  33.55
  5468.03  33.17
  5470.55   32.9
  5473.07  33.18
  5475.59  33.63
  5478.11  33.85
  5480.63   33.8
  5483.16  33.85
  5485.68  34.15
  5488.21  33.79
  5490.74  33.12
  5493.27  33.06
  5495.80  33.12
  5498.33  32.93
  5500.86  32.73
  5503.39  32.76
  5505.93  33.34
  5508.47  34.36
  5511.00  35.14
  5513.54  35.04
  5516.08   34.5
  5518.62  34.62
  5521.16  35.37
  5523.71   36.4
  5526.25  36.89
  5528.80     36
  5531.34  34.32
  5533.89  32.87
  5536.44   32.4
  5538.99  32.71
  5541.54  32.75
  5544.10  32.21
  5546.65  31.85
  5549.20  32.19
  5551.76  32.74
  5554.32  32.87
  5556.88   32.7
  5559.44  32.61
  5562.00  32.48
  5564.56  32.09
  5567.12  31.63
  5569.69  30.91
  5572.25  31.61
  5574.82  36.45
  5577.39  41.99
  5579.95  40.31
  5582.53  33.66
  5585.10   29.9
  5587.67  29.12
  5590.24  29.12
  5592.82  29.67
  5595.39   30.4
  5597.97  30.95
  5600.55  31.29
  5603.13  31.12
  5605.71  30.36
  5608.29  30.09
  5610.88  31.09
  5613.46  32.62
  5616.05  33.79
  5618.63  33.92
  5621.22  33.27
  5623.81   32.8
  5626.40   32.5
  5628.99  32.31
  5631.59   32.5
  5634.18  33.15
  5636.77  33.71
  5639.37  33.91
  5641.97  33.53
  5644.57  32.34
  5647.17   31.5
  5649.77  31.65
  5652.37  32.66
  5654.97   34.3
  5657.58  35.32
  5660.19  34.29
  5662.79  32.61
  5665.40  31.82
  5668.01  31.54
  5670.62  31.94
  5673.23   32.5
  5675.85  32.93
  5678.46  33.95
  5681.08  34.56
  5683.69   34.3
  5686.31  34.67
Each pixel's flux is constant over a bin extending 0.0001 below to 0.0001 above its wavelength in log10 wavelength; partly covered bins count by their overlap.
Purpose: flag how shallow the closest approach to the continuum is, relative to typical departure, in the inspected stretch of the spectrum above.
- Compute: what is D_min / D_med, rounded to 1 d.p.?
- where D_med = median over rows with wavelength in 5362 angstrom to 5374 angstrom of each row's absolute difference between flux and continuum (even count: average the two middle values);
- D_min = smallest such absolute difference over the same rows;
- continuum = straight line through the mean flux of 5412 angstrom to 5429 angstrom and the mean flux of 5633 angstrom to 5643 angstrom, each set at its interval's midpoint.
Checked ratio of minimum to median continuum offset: 0.6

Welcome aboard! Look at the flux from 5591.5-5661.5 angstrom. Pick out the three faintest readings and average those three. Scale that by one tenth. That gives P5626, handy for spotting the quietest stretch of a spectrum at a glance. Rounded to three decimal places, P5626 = 3.004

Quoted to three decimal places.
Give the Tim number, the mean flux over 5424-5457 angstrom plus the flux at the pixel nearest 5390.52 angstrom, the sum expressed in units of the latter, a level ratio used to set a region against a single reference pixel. 2.002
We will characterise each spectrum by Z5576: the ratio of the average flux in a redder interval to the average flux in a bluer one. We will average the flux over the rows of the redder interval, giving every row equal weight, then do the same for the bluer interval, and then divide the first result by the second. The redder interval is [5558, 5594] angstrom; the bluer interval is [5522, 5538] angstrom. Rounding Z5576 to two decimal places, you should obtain 0.95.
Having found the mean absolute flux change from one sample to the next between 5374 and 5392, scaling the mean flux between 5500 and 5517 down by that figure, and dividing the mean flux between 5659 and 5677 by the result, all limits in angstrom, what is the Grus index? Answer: 0.50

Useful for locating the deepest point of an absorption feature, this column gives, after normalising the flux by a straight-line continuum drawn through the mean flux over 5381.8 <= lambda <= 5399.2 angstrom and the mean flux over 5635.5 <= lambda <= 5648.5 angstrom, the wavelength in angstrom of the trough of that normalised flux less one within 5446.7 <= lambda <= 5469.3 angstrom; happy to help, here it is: 5468.03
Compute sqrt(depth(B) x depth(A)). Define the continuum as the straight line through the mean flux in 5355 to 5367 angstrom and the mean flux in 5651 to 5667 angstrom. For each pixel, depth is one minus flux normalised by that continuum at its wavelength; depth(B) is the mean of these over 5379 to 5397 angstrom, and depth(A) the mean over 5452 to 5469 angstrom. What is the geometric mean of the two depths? 0.012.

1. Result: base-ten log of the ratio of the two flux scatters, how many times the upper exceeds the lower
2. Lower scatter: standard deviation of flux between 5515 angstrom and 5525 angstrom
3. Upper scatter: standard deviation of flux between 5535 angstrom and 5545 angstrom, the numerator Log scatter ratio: -0.5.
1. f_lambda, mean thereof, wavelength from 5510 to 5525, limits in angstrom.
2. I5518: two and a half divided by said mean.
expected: 0.0711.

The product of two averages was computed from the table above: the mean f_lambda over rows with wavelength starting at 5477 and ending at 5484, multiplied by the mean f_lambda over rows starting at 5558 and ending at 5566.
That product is 1096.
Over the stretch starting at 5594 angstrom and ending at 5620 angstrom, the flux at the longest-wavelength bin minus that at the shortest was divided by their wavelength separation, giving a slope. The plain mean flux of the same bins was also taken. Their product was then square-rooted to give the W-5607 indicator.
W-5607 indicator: 2.2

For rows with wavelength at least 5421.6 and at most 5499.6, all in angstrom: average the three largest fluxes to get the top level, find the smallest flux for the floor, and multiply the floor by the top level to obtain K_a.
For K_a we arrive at 1183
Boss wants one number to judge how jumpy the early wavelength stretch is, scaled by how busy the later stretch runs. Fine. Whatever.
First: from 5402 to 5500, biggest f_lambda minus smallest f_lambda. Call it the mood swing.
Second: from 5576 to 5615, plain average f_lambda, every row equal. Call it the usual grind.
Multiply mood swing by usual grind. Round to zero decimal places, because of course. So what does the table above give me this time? 166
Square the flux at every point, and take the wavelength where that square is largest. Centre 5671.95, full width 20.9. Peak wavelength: 5681.08 angstrom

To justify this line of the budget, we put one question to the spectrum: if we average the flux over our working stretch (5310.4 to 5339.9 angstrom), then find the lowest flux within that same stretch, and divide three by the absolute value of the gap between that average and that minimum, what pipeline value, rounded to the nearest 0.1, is 2.0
